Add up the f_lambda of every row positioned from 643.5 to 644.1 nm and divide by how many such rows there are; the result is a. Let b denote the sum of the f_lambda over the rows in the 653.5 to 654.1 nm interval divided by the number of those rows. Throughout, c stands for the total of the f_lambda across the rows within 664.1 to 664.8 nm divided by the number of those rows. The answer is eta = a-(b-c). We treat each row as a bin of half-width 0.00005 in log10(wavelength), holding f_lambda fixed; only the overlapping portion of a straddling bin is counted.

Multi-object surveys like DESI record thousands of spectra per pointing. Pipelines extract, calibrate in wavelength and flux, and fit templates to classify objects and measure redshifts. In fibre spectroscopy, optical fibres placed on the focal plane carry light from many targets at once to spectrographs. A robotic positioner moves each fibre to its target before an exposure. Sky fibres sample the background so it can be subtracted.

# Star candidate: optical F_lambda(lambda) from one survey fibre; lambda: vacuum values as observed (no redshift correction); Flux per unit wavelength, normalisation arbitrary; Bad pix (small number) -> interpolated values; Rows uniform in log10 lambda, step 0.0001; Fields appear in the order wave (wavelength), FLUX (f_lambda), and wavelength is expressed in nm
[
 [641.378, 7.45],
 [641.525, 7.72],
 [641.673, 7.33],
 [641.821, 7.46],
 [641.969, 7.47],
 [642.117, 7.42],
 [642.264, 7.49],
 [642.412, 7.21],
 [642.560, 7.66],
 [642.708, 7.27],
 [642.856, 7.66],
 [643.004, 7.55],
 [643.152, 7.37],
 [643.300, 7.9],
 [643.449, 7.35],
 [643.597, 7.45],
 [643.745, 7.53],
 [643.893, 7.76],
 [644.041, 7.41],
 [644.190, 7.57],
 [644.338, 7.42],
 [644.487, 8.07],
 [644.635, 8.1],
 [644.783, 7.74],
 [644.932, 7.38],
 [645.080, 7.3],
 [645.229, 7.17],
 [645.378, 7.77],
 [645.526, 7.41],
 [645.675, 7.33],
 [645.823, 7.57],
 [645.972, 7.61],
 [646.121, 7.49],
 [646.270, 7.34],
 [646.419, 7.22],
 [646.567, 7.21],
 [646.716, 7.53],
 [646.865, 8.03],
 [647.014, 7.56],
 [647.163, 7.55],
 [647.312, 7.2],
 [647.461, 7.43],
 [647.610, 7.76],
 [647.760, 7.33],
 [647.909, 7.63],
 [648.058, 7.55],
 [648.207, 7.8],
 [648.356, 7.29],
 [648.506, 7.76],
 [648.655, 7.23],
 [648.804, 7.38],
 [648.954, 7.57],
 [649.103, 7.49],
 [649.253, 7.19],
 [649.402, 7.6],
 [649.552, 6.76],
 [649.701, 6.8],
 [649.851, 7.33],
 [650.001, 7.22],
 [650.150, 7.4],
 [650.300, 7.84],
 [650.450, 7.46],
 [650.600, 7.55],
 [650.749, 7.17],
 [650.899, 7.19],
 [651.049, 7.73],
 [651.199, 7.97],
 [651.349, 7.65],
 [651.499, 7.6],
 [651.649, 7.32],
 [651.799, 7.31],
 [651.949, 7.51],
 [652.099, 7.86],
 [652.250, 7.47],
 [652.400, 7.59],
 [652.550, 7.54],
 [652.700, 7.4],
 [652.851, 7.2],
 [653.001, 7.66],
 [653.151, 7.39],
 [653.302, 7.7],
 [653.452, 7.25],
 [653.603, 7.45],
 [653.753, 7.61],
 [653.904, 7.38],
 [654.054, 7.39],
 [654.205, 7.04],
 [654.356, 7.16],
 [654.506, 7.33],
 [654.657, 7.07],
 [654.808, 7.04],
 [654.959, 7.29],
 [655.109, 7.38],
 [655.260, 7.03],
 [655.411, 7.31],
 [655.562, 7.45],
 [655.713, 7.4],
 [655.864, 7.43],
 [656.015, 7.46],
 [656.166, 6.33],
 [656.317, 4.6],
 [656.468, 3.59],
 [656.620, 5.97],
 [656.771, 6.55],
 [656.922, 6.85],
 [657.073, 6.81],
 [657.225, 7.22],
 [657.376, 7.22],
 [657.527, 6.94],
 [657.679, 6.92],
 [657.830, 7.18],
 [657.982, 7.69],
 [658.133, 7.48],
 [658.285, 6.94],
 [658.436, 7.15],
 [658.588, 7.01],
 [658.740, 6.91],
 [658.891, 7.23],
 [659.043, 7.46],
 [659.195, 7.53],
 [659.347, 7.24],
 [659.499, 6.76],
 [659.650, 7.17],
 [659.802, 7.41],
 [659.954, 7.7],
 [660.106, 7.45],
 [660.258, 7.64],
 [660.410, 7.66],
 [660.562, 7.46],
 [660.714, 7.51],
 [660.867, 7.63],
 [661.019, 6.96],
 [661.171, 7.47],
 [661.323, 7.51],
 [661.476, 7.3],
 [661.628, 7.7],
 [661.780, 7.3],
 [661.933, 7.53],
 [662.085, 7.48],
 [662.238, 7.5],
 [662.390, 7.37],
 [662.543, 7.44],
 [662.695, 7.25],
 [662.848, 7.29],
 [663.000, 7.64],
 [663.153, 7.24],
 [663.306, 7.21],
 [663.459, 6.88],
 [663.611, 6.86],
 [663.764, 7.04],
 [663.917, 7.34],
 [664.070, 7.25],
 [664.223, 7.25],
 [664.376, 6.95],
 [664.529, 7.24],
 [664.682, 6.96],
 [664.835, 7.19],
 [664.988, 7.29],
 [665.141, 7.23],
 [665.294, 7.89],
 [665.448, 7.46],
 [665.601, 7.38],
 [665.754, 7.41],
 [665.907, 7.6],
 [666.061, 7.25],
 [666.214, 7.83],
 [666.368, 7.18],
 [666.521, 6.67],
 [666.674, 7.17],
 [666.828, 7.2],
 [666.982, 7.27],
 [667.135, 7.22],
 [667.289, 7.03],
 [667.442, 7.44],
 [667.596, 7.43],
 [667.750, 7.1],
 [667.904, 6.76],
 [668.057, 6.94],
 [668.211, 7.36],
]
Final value 7.18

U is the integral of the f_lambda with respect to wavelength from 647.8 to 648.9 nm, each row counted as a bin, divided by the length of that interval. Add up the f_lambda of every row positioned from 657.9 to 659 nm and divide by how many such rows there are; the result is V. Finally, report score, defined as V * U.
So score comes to 54.1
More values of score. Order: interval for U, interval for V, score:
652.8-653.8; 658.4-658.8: 52.5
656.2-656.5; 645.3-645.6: 34.0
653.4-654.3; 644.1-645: 56.7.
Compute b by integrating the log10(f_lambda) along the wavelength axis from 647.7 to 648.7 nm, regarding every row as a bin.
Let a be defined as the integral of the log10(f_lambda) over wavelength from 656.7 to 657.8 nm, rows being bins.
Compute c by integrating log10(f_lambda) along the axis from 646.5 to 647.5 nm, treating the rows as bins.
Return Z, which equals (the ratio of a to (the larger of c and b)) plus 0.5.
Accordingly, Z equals 1.56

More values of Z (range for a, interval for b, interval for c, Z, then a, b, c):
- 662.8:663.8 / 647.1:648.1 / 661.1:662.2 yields 1.39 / 0.86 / 0.874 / 0.960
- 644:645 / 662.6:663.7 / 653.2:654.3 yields 1.43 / 0.88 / 0.943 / 0.955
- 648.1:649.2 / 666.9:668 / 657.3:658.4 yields 1.52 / 0.96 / 0.942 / 0.943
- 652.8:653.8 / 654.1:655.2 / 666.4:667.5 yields 1.43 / 0.87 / 0.942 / 0.940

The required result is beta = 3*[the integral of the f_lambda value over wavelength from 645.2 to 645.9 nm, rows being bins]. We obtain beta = 16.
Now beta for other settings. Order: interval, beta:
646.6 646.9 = 7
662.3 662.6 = 7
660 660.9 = 20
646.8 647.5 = 16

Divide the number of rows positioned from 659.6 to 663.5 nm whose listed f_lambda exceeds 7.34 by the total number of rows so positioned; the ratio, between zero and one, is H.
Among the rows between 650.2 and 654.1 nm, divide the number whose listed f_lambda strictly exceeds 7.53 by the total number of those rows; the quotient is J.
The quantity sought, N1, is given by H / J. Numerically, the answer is 1.4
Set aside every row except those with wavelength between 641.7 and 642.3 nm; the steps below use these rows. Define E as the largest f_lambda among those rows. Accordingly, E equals 7.49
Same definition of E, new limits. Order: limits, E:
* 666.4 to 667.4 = 7.27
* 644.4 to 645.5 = 8.1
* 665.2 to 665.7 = 7.89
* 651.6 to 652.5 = 7.86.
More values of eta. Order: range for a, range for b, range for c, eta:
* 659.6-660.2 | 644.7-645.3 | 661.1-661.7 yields 7.53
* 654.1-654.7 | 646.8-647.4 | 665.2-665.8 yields 7.10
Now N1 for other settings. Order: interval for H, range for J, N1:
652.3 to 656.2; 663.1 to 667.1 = 5.0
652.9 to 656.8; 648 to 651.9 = 1.1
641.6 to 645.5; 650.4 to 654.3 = 1.9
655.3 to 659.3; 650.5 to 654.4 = 0.7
